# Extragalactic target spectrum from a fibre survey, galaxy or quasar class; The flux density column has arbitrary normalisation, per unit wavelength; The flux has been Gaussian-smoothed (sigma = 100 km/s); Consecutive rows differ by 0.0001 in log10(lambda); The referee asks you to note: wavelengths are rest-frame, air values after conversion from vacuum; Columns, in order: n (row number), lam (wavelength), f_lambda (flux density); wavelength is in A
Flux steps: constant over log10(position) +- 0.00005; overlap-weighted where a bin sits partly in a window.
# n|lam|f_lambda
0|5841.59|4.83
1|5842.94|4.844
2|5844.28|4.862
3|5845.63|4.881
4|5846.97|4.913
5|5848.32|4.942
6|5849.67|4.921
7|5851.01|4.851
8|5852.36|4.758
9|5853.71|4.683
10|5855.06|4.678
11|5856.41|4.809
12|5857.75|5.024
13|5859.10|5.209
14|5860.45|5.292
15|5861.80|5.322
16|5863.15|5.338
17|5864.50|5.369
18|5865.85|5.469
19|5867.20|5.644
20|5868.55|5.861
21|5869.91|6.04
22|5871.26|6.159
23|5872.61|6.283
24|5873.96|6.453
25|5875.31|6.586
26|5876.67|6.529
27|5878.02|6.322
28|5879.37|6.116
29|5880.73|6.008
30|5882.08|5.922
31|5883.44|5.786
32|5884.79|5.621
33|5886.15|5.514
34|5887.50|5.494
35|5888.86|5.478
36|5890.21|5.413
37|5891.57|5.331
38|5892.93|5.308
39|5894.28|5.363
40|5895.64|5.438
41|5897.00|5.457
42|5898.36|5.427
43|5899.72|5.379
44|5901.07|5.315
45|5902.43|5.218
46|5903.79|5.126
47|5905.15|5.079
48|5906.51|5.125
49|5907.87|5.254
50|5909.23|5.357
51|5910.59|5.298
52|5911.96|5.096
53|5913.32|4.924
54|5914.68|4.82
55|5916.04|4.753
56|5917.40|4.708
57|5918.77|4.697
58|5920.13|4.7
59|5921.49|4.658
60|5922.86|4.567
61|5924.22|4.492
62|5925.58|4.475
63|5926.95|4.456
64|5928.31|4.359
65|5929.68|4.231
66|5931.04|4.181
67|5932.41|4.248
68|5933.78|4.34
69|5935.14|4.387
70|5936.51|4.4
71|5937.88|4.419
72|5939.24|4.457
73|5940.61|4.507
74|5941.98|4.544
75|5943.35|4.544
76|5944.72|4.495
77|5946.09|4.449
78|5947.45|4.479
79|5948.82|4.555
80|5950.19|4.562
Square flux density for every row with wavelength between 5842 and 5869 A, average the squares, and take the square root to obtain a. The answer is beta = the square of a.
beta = 26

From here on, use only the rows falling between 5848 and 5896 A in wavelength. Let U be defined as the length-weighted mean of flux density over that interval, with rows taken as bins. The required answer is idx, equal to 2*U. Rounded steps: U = 5.5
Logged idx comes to 11.1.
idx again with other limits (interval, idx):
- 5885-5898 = 10.9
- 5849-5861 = 9.8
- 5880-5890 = 11.4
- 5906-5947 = 9.3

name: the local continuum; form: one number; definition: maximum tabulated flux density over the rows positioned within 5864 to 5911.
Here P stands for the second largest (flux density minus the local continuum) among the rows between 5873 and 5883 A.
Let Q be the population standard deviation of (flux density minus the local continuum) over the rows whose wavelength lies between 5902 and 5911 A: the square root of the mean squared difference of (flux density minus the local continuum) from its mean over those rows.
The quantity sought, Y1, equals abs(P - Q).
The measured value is 0.15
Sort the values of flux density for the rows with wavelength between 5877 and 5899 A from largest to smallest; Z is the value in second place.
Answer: 6.116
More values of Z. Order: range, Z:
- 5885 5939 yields 5.494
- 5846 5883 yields 6.529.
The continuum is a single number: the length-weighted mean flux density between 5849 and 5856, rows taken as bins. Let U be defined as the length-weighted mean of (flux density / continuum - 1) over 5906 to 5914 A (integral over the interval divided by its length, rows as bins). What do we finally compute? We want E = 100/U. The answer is 1200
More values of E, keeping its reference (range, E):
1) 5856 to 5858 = 3669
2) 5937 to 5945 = -1670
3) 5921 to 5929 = -1701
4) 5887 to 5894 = 768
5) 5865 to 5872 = 456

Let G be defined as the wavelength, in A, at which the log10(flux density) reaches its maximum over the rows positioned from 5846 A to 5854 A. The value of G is 5848.32 A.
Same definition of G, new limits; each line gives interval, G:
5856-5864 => 5863.15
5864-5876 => 5875.31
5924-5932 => 5924.22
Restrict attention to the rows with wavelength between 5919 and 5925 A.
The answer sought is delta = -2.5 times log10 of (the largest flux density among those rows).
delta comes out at -1.68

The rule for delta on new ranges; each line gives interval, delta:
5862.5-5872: -1.97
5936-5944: -1.64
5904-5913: -1.82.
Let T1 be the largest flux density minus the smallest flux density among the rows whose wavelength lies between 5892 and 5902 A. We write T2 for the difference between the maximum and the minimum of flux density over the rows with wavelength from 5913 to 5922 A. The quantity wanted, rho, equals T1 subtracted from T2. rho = 0.1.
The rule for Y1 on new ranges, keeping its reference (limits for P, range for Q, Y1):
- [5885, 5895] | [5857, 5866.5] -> 1.22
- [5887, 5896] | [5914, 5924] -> 1.18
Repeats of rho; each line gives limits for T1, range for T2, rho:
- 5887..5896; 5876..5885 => 0.7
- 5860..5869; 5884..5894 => -0.3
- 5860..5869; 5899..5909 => -0.3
